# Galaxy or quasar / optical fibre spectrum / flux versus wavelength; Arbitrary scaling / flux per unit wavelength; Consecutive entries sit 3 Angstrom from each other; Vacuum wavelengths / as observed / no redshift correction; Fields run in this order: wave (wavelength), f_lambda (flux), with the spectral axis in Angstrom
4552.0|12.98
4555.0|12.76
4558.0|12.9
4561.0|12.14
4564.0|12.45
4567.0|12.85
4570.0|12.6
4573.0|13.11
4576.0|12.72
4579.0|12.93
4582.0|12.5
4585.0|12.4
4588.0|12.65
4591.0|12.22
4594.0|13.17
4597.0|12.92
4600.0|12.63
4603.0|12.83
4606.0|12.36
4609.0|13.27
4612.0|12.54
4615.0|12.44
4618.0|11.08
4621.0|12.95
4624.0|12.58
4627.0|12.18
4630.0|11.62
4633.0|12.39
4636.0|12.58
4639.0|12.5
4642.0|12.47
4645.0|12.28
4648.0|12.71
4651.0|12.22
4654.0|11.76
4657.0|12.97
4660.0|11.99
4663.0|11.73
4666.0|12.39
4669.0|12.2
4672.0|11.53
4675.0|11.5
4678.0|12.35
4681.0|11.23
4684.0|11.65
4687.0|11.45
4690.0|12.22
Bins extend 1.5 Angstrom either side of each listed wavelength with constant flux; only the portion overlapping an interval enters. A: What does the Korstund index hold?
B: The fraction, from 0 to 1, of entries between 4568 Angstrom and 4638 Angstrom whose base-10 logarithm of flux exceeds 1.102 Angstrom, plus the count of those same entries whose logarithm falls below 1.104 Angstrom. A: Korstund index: 15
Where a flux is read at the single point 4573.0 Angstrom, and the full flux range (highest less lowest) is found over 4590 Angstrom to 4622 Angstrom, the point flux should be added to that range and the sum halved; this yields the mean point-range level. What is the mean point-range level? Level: 7.65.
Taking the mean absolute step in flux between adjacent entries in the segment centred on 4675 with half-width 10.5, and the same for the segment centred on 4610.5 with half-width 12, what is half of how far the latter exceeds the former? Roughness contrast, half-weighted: 0.130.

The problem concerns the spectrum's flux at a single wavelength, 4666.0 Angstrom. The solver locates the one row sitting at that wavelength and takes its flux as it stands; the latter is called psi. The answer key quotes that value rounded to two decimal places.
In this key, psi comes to 12.39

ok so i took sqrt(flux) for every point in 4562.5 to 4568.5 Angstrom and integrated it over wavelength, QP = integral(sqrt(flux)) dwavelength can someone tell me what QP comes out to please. 21.3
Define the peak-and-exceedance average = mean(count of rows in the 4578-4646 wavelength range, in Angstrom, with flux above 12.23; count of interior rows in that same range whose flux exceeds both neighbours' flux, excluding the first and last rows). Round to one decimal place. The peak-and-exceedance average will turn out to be 12.5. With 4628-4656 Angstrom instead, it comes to 4.0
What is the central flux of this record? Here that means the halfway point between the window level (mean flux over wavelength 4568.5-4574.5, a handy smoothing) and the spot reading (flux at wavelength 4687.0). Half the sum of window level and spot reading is 12.15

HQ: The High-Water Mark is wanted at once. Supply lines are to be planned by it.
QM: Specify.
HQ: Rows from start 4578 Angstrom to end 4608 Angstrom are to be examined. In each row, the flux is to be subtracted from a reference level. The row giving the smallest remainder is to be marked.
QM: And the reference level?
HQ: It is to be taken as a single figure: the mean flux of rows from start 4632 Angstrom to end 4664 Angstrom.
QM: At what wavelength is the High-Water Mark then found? 4594.0 Angstrom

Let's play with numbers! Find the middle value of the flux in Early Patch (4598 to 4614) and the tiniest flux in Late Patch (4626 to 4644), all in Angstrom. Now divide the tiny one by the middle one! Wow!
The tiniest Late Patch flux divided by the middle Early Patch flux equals 0.920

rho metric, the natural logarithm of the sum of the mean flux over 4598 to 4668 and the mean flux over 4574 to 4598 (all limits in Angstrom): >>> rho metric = 3.221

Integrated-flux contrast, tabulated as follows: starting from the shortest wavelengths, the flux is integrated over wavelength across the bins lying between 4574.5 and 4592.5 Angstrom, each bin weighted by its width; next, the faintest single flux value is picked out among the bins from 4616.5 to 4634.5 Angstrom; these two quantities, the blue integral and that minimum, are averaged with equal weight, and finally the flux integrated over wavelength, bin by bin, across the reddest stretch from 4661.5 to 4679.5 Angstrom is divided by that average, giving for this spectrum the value 1.81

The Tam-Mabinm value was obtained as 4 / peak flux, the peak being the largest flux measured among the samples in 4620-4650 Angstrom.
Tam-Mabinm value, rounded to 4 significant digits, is 0.3089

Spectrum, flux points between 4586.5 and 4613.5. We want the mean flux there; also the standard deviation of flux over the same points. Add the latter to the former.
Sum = 13.1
